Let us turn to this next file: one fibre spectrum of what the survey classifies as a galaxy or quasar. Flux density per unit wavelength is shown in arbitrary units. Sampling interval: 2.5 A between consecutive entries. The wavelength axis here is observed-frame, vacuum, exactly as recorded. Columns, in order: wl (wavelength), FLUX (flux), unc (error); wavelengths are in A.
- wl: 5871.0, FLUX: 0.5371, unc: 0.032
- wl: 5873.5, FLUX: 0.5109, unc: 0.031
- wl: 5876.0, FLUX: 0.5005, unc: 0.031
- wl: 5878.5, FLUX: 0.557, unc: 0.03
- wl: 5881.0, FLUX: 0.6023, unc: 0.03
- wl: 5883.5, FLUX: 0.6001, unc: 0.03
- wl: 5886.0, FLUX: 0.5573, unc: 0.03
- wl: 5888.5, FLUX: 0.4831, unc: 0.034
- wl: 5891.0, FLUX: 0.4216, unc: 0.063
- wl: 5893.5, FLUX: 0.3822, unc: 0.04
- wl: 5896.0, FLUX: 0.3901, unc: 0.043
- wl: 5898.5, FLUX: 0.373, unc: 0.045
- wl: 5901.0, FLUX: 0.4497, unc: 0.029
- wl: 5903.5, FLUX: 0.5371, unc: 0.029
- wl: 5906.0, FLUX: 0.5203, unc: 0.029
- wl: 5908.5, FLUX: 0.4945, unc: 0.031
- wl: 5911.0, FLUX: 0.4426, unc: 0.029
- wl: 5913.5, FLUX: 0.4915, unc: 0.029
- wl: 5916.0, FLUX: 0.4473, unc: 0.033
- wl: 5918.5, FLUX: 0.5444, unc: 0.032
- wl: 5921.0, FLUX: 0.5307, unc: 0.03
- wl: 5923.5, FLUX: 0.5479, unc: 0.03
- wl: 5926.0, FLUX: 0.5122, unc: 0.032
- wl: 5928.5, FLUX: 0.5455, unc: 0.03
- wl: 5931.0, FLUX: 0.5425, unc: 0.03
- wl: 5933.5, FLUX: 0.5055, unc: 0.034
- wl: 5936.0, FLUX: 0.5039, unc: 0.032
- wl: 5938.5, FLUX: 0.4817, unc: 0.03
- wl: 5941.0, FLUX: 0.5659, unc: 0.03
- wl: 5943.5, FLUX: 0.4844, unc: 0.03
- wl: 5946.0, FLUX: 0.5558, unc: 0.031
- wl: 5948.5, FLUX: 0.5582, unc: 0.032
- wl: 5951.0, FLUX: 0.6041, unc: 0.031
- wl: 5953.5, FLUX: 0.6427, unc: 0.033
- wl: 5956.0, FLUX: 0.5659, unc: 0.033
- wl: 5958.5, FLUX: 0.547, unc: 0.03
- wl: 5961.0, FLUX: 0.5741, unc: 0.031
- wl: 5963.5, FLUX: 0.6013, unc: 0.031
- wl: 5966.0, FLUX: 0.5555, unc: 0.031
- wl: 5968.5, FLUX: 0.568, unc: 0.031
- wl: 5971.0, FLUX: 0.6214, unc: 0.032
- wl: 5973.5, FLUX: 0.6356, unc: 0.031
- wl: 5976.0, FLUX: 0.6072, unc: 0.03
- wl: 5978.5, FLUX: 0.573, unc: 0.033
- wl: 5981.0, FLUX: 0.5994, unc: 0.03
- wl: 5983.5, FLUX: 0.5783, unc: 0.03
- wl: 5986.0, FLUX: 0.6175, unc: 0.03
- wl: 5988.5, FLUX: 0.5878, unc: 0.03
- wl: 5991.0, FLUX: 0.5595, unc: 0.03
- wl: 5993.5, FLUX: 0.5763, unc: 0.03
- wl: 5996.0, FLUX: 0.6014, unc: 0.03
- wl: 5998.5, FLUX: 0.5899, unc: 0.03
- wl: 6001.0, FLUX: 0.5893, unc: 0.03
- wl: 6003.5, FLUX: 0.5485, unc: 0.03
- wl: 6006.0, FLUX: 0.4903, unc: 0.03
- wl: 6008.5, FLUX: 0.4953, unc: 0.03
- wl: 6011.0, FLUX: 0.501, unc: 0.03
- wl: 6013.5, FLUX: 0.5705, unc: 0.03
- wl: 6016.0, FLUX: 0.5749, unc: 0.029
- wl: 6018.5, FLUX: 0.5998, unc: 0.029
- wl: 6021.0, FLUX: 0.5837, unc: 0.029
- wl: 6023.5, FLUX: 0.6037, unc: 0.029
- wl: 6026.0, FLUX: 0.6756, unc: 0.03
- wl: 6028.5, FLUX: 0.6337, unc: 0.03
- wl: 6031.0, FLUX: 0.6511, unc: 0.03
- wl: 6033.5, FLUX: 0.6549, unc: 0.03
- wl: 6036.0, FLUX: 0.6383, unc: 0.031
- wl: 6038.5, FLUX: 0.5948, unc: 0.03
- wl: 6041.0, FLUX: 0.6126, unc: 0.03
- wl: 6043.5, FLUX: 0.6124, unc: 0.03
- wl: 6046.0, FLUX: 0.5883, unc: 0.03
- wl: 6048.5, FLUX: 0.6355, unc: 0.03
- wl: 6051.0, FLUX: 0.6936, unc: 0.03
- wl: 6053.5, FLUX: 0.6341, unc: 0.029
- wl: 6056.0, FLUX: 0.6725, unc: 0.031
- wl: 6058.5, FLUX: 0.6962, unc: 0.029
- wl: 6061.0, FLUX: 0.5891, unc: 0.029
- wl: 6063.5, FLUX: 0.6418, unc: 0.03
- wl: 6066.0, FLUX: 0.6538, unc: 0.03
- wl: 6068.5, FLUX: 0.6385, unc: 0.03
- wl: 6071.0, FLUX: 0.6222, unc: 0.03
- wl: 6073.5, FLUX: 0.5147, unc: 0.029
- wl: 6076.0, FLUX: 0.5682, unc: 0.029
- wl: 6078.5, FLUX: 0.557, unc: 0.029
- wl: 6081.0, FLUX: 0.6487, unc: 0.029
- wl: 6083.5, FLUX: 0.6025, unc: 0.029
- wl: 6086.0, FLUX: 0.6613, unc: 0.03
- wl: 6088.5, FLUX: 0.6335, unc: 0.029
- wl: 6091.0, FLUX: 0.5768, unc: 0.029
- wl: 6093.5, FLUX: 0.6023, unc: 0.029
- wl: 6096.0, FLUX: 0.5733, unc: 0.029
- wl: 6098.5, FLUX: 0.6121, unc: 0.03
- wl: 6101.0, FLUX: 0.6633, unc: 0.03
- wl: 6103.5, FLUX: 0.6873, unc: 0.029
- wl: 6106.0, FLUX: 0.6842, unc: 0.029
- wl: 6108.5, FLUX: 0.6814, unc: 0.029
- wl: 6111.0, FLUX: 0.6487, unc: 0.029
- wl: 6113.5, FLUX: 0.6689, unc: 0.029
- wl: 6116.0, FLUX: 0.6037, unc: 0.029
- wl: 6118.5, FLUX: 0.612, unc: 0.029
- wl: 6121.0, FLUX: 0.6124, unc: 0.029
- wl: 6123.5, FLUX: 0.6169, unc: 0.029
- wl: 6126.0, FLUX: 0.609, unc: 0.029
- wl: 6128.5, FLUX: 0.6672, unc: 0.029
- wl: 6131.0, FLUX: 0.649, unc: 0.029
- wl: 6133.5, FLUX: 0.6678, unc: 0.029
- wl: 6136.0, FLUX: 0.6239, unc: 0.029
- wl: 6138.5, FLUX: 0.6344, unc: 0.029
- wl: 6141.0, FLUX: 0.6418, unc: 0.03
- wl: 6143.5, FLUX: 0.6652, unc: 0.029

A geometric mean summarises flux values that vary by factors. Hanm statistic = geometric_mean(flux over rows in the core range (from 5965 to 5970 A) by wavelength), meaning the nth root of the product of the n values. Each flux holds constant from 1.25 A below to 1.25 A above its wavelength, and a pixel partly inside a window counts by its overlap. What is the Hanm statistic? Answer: 0.562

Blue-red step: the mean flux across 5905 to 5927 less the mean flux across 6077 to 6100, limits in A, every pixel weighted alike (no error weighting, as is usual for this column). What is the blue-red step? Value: -0.10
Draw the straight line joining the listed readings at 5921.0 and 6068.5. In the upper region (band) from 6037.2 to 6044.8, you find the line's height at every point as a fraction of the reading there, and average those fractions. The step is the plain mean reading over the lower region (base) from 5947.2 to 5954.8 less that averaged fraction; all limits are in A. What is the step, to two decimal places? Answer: -0.42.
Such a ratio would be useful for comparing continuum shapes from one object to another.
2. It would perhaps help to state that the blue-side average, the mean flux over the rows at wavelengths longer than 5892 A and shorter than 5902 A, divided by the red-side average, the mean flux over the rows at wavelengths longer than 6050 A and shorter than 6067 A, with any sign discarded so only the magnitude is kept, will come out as 0.61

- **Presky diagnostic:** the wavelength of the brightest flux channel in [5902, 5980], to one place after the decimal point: 5953.5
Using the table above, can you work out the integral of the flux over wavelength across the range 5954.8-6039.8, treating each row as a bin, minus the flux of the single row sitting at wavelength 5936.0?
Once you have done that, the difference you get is 49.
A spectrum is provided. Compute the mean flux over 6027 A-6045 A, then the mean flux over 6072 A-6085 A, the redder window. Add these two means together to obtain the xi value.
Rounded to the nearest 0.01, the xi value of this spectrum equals 1.21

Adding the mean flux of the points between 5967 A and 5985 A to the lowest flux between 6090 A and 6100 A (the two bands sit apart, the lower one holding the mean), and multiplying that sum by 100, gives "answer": 117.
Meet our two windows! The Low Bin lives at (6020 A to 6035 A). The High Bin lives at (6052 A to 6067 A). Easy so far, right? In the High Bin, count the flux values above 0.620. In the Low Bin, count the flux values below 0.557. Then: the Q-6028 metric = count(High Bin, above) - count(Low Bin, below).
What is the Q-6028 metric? 5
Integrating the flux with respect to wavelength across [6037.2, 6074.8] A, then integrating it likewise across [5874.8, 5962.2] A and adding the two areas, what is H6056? 69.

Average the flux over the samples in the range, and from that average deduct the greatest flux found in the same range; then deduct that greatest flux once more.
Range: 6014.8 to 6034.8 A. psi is -0.73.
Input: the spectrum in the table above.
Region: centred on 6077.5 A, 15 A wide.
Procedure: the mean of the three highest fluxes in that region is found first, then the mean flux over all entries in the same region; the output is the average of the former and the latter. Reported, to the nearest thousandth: 0.605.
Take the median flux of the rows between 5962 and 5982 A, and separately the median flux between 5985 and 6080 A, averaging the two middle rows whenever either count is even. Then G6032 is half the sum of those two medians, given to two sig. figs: 0.60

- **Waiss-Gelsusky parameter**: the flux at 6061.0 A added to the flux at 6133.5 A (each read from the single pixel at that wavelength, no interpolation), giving 1.26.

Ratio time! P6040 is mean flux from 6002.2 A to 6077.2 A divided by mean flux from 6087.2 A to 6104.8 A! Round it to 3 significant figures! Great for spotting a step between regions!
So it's 0.976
